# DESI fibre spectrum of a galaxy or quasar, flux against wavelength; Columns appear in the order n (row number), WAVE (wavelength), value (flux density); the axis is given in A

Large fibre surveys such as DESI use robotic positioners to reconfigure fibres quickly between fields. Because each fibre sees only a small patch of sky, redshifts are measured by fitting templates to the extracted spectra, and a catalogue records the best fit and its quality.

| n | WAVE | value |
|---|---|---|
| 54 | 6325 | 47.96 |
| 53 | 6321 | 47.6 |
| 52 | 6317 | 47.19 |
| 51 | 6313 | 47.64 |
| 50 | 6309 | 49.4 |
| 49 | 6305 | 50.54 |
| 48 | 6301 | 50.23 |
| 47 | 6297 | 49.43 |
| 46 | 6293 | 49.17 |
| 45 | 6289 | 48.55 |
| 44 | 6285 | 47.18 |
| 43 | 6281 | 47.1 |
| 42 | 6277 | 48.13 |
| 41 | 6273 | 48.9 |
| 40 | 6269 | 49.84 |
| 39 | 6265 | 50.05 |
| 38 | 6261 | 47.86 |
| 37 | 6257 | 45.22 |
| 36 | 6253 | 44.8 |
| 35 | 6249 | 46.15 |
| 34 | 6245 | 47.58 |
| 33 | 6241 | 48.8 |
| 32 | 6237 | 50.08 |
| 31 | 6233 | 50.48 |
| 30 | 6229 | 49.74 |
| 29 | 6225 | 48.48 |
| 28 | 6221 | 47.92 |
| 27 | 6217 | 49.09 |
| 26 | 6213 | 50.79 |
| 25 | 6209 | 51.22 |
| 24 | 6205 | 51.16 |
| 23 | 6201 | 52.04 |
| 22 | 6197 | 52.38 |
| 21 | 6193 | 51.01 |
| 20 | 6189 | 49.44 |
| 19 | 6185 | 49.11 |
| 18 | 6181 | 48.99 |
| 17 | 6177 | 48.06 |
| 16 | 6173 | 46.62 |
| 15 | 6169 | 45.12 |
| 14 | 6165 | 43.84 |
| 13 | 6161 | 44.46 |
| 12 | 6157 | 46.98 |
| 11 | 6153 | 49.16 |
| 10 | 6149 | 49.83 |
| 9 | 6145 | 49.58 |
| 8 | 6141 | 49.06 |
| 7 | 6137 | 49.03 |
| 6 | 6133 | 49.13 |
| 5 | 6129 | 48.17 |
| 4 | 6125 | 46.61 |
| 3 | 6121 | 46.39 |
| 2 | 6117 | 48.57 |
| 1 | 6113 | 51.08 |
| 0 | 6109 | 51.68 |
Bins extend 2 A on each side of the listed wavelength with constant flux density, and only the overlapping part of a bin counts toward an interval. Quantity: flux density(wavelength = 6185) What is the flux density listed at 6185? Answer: 49.11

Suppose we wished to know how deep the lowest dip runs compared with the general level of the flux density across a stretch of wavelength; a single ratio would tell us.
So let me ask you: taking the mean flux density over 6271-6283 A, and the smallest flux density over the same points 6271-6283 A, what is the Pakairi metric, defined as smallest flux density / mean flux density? 0.98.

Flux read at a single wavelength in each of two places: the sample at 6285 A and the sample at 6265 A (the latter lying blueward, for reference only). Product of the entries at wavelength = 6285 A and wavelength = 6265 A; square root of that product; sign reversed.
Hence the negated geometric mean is -48.6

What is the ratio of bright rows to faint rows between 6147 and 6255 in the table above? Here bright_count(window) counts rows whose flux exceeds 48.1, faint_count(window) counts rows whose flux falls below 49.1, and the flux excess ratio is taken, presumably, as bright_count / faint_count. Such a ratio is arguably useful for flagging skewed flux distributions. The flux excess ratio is 1.2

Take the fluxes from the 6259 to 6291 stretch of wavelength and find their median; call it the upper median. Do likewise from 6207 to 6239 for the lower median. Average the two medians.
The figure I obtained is 49.1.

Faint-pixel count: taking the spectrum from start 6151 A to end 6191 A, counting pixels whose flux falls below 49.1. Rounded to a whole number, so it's 7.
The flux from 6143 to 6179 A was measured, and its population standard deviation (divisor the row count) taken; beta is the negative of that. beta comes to -2.1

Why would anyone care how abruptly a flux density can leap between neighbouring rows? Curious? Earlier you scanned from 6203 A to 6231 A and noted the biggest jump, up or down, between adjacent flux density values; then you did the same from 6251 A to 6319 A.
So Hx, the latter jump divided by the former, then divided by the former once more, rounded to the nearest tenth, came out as 0.9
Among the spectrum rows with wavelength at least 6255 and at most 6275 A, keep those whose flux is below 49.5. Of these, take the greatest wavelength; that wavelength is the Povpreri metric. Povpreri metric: 6273 A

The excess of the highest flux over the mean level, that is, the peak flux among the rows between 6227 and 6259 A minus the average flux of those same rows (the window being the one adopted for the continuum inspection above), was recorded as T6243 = 2.6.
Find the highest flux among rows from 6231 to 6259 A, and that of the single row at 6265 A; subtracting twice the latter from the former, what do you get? -49.6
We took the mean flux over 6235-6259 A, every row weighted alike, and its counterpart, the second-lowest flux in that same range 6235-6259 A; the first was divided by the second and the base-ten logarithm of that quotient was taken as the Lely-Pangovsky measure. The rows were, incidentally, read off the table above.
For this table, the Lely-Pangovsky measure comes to 0.018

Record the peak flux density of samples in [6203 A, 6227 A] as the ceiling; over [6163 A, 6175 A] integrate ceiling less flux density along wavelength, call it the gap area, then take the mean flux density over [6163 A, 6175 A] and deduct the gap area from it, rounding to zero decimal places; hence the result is -27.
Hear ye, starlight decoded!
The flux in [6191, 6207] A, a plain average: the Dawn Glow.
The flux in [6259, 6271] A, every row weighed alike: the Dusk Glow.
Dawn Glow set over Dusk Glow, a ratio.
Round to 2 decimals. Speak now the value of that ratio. 1.05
